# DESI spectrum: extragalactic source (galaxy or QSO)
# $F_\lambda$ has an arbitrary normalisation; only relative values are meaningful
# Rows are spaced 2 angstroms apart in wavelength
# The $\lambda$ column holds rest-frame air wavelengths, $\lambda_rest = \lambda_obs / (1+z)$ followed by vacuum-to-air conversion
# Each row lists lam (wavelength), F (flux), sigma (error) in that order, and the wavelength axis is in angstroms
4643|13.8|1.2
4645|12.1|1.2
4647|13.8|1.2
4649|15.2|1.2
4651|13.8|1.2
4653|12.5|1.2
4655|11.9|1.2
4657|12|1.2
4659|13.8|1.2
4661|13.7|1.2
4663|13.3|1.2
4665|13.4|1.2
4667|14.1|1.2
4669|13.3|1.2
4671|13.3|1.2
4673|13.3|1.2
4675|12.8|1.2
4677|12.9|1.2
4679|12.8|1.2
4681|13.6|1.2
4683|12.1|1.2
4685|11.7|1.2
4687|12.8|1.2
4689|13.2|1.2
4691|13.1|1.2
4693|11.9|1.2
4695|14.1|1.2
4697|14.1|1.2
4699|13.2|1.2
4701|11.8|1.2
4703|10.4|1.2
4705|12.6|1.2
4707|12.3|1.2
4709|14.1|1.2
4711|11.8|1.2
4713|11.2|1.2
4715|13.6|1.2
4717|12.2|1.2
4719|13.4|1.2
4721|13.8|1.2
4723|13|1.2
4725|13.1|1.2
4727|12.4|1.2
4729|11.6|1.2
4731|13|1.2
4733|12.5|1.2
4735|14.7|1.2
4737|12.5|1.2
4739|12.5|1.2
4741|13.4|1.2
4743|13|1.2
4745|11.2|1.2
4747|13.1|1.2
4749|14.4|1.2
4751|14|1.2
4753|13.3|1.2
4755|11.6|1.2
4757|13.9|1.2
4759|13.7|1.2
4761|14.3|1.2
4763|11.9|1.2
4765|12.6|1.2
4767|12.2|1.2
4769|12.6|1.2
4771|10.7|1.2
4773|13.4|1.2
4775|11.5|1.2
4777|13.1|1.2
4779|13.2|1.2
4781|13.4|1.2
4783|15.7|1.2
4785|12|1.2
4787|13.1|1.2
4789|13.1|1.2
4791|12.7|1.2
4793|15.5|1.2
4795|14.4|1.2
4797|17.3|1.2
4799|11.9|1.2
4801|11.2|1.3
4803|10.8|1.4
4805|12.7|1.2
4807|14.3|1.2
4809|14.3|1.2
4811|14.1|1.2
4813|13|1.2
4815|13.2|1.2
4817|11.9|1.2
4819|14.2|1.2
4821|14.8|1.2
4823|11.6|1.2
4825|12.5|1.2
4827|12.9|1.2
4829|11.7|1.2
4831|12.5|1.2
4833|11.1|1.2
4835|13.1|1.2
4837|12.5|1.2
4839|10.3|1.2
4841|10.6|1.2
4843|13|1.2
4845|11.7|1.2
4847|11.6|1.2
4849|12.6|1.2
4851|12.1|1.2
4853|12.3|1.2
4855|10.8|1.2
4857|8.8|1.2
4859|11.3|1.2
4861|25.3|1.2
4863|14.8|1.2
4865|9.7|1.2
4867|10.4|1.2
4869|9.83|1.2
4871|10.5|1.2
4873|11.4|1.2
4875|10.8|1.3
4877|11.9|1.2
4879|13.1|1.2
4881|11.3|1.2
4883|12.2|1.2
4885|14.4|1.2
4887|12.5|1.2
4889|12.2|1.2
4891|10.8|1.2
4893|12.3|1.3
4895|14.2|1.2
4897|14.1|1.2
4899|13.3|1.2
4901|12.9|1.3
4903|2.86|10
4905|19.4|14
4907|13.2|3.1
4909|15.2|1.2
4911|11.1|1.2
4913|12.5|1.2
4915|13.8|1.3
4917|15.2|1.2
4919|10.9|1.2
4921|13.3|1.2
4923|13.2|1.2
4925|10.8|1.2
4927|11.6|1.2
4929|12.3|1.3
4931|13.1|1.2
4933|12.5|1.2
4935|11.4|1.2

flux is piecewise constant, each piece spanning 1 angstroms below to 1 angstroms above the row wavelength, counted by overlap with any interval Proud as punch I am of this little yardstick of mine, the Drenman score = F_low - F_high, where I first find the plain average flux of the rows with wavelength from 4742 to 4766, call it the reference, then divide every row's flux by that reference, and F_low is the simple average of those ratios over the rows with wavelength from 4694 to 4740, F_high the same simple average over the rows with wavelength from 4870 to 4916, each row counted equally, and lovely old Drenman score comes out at 0.026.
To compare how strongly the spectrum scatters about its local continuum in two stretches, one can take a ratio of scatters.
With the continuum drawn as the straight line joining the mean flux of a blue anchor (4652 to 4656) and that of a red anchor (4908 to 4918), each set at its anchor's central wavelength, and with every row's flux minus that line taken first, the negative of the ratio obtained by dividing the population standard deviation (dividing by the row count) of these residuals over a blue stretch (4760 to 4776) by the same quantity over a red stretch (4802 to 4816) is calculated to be -0.92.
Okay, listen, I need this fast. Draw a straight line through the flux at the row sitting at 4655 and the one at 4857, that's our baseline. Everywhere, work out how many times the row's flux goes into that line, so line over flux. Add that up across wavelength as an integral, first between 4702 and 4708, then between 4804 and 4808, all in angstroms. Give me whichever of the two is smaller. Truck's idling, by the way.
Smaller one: 2.8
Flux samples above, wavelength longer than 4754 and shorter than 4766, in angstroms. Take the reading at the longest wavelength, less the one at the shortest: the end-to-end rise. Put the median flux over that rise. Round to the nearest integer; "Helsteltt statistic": 13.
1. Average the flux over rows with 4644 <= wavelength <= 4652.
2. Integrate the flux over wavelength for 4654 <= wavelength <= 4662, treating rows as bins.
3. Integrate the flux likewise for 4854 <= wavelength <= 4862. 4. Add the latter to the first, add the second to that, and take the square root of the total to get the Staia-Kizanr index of 15.13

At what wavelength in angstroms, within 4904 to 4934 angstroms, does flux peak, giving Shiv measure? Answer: 4905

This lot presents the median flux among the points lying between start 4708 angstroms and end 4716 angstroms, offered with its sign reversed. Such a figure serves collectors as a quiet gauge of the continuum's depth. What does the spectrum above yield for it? -12.7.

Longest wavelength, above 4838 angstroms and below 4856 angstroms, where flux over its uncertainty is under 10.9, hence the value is 4855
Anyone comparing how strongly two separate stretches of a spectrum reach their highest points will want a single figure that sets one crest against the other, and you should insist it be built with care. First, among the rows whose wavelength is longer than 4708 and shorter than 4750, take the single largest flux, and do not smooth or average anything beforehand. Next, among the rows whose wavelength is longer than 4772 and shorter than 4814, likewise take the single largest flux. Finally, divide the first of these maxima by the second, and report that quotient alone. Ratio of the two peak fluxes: 0.85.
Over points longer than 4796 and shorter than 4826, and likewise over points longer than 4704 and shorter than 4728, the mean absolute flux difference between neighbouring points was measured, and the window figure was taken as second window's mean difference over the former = 0.77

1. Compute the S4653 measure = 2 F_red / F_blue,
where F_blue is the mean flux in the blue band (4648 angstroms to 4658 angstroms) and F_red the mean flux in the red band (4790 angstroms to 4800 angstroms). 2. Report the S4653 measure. 2.20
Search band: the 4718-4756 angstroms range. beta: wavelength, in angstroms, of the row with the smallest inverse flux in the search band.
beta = 4735 angstroms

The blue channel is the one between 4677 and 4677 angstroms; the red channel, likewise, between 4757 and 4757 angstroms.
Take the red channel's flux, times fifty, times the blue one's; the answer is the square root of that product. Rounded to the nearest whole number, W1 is 95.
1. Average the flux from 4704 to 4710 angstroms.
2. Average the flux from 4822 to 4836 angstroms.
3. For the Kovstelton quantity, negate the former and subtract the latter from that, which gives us -25.2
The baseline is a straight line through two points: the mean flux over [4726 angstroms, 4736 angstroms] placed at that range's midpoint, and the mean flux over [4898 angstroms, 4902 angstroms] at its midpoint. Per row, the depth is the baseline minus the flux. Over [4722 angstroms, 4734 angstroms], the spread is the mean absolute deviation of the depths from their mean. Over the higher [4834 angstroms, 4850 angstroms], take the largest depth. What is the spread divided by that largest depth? 0.16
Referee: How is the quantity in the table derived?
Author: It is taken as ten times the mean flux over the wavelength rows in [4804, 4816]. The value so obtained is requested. 136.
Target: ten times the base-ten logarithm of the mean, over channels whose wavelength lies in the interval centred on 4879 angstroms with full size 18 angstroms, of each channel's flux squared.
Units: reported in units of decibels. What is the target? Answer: 21.6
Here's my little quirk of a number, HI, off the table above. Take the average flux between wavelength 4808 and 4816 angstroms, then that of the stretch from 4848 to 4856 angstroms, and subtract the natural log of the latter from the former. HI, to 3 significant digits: 11.2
